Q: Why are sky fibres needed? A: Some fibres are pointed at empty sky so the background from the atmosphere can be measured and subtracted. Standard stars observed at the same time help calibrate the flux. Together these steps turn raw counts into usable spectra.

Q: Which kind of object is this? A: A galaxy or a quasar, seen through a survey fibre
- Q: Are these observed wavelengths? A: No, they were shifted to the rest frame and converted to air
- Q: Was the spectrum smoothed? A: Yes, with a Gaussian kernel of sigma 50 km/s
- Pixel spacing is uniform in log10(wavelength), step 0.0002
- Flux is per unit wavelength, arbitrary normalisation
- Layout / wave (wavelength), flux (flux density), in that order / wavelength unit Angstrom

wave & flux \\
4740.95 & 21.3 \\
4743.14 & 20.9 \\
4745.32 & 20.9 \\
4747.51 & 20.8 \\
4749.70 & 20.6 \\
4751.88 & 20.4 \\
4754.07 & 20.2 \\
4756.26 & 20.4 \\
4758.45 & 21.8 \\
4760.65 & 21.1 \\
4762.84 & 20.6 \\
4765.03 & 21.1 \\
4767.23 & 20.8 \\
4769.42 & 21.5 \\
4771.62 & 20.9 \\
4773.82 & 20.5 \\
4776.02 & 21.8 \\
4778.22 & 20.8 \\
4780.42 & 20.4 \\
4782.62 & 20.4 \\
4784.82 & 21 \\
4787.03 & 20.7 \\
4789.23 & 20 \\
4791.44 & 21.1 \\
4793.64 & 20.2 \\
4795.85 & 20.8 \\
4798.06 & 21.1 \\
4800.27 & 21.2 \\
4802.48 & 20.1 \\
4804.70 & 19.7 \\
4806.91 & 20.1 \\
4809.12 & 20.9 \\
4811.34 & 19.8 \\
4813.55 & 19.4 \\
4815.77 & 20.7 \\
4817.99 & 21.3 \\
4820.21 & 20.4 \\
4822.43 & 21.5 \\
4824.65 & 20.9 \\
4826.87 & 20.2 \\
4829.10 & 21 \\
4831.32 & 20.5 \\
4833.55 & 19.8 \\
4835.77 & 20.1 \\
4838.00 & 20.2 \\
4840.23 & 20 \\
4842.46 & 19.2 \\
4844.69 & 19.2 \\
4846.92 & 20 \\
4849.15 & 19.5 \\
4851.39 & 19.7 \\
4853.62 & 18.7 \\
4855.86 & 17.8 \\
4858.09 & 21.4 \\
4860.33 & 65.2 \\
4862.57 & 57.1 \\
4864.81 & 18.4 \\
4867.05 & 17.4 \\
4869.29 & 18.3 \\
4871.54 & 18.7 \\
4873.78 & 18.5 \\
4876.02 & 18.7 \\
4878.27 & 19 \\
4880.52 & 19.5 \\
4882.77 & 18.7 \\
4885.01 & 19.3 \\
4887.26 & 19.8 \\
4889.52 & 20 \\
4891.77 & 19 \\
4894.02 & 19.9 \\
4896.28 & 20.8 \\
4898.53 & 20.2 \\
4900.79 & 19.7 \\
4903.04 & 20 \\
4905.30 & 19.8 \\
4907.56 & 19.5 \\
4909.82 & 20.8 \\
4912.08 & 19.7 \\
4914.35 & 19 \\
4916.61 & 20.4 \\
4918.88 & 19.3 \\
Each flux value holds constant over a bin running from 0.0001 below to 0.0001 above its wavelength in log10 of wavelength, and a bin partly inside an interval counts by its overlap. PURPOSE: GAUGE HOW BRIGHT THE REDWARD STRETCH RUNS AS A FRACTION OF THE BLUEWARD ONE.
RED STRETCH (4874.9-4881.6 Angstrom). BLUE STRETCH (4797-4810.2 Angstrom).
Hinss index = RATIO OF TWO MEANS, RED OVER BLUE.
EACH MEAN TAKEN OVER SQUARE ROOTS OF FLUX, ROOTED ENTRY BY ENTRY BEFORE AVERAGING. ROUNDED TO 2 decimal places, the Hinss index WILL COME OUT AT 0.96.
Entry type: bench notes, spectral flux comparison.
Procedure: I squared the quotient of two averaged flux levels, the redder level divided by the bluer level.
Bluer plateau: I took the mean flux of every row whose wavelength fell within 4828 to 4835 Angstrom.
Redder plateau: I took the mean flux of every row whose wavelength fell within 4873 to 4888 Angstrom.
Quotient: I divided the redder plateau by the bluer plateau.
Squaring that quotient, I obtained 0.87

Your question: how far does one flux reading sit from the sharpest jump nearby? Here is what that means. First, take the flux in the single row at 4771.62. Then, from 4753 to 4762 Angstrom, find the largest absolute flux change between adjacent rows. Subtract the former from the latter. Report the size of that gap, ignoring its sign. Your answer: 19.5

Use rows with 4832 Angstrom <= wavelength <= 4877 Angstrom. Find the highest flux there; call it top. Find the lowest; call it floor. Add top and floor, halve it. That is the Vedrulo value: 41.3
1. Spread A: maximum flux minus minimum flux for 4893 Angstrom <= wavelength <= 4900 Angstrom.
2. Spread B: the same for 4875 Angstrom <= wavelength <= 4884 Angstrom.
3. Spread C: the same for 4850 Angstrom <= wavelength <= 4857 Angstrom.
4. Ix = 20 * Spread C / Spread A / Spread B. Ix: 53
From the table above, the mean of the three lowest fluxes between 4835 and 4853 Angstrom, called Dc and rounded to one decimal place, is 19.3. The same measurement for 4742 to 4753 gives 20.6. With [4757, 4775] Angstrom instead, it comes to 20.6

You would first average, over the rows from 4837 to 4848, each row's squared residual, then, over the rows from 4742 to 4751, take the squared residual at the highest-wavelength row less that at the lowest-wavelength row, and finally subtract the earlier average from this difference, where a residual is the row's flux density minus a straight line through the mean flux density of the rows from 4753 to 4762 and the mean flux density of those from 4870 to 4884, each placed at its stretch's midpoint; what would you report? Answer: 0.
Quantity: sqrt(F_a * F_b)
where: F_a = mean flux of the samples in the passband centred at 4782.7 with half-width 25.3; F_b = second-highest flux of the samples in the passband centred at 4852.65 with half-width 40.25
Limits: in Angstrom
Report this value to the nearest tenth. 34.4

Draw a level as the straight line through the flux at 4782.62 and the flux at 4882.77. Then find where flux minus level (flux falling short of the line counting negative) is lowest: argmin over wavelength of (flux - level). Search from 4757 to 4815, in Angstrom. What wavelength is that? 4813.55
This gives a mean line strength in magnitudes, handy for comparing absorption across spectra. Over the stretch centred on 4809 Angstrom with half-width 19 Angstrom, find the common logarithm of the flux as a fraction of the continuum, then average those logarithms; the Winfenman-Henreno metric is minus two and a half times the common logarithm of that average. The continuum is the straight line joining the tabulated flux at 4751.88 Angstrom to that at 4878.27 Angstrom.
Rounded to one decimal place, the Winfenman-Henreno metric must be 4.4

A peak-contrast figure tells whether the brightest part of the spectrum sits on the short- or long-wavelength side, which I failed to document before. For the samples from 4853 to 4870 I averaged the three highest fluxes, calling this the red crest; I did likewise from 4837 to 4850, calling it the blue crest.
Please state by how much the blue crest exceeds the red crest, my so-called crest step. -28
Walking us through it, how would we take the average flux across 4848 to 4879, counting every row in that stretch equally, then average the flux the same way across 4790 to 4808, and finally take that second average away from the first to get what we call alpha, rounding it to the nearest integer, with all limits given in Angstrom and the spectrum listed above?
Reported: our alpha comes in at 4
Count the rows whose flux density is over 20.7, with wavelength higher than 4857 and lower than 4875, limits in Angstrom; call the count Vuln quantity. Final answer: 3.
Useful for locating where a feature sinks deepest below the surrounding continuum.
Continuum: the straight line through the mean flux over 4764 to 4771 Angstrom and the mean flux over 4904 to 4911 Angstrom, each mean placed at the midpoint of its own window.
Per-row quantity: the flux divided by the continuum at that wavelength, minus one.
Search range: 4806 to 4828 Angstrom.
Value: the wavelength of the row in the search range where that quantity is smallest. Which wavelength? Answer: 4813.55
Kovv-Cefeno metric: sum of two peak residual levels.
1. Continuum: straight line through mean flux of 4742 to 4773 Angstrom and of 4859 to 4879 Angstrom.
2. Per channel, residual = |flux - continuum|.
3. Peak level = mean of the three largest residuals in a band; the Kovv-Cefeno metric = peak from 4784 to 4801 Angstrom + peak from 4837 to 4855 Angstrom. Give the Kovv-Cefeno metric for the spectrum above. 10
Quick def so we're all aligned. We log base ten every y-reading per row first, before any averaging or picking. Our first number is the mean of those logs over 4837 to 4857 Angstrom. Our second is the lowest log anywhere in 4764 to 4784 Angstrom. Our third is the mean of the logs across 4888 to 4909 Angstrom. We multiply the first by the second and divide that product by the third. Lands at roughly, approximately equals 1.30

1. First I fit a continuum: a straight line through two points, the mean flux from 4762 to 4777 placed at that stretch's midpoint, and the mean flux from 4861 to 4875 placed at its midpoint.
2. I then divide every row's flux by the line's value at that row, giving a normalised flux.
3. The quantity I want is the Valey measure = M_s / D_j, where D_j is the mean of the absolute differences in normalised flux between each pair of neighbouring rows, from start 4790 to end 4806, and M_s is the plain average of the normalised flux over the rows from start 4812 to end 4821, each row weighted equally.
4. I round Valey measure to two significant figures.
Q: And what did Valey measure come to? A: 35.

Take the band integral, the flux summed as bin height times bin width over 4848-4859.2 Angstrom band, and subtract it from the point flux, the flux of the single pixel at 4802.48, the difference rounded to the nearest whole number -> -197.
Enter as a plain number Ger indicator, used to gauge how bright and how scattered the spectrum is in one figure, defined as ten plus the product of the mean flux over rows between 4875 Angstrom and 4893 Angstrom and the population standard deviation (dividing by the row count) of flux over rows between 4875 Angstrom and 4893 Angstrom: 18.8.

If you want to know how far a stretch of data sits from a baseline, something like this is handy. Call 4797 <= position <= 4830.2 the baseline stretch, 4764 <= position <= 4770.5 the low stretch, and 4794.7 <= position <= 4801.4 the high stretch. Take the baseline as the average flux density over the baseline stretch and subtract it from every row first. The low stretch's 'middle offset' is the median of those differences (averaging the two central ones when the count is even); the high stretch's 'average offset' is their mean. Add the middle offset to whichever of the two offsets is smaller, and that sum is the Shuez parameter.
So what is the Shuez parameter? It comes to 1.0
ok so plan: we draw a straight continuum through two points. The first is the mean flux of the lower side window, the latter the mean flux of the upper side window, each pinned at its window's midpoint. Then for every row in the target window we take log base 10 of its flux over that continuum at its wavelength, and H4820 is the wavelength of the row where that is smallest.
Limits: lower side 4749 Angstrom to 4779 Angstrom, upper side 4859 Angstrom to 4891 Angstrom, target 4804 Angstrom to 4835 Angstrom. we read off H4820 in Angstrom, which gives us 4833.55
